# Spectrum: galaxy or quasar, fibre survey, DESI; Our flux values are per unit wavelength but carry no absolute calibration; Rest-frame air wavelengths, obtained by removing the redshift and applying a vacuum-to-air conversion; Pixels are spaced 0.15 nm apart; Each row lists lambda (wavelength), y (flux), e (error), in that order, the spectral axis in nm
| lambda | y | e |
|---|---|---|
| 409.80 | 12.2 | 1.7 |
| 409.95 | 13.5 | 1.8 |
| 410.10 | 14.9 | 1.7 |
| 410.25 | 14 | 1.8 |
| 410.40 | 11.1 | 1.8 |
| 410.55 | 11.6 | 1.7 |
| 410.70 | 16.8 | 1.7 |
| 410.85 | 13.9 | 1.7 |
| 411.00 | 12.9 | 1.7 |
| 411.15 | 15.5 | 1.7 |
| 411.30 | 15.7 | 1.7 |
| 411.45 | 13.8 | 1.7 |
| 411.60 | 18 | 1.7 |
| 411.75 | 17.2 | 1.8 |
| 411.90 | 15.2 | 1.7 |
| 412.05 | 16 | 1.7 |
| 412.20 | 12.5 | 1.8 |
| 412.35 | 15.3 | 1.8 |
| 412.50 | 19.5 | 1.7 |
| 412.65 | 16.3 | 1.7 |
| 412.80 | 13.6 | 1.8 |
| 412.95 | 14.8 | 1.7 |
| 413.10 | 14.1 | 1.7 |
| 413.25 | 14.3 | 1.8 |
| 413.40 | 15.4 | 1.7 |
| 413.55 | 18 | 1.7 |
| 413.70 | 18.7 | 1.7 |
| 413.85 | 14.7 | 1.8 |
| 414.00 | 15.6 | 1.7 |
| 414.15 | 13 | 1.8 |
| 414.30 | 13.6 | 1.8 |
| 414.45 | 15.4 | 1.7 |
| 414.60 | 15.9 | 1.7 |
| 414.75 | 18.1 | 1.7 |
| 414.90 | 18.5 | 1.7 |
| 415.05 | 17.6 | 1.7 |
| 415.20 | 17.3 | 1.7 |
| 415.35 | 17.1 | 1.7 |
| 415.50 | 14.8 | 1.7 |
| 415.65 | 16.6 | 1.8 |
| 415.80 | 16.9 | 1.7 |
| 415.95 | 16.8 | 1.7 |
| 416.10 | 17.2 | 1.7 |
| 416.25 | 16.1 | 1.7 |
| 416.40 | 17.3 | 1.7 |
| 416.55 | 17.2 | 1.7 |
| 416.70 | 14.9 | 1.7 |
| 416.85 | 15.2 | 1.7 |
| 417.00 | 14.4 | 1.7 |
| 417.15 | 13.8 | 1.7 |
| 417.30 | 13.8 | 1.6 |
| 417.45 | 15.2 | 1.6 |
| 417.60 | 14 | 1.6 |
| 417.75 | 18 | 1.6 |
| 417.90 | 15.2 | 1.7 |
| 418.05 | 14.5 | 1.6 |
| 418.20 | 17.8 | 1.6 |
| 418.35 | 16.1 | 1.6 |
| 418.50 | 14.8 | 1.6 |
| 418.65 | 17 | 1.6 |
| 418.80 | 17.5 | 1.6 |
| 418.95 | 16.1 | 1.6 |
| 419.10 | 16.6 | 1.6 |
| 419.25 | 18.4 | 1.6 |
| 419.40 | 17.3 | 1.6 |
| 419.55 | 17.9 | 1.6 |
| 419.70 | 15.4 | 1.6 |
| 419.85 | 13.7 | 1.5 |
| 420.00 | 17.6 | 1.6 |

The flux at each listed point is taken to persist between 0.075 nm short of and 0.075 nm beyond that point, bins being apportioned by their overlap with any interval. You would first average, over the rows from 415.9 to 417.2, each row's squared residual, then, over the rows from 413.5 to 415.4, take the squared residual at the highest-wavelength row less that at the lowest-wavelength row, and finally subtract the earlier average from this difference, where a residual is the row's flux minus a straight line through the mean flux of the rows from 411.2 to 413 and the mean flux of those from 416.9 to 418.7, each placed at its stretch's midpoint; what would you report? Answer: -5.0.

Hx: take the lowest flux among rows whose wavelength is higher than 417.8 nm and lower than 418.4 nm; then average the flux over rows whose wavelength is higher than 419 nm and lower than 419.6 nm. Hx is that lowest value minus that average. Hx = -3.0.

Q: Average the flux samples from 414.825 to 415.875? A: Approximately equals 17.0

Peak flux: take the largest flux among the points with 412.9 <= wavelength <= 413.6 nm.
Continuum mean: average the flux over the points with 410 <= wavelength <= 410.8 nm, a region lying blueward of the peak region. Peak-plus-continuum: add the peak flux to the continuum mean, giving 31.68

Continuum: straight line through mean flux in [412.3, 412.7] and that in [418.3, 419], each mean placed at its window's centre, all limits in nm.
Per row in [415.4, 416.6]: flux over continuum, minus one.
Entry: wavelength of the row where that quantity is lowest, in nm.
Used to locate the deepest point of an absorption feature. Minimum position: 415.50 nm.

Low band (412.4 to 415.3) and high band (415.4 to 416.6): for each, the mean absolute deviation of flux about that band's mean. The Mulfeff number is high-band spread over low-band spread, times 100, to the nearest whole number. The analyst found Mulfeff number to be 35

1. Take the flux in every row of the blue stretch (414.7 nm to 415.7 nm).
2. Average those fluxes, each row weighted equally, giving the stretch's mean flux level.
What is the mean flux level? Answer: 17.1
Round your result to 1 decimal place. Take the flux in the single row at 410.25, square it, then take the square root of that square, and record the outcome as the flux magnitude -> 14.0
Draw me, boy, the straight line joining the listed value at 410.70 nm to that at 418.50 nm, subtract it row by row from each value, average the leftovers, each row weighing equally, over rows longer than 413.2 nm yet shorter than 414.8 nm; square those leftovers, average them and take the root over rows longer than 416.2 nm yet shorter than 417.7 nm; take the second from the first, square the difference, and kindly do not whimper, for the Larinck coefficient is 2.0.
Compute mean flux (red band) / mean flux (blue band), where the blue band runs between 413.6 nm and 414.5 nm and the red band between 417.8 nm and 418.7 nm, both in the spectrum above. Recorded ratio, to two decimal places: 1.05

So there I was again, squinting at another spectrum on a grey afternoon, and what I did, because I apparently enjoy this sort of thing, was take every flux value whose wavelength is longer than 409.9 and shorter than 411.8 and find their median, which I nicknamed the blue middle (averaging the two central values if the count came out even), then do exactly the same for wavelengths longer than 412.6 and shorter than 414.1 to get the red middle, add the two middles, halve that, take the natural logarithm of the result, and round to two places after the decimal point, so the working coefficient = 2.68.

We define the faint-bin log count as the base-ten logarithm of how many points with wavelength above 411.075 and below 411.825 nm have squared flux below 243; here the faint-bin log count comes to 0.3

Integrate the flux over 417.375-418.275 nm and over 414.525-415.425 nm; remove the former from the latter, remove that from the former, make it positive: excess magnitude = 12.7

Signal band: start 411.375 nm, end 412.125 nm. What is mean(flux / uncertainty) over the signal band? 9.3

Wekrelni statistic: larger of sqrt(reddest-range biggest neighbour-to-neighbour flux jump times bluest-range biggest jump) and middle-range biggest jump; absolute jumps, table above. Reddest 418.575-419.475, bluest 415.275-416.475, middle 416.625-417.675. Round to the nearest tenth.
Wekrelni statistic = 2.0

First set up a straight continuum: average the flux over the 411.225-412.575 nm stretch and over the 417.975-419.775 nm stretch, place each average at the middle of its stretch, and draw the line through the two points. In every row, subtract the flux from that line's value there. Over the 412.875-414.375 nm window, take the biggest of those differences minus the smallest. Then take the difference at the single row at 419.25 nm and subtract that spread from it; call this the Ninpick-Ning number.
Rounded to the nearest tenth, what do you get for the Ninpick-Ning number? -7.5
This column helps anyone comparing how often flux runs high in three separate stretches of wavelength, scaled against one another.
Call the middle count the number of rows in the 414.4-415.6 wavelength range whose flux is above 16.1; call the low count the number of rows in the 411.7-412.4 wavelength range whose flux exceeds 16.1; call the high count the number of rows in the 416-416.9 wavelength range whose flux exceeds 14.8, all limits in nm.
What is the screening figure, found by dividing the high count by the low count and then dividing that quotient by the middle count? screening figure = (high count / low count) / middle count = 1.2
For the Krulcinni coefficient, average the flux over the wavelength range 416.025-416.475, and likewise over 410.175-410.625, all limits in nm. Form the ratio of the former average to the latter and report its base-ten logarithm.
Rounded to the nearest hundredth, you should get 0.14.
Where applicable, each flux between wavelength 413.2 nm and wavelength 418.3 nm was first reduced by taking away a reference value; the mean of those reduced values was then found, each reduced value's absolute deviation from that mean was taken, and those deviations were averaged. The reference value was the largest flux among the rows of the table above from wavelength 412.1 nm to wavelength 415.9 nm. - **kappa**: 1.40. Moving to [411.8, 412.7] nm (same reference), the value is 1.47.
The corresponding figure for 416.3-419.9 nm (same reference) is 1.35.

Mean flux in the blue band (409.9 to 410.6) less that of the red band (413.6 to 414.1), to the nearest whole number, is -3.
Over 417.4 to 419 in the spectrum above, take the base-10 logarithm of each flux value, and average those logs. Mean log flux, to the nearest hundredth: 1.20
